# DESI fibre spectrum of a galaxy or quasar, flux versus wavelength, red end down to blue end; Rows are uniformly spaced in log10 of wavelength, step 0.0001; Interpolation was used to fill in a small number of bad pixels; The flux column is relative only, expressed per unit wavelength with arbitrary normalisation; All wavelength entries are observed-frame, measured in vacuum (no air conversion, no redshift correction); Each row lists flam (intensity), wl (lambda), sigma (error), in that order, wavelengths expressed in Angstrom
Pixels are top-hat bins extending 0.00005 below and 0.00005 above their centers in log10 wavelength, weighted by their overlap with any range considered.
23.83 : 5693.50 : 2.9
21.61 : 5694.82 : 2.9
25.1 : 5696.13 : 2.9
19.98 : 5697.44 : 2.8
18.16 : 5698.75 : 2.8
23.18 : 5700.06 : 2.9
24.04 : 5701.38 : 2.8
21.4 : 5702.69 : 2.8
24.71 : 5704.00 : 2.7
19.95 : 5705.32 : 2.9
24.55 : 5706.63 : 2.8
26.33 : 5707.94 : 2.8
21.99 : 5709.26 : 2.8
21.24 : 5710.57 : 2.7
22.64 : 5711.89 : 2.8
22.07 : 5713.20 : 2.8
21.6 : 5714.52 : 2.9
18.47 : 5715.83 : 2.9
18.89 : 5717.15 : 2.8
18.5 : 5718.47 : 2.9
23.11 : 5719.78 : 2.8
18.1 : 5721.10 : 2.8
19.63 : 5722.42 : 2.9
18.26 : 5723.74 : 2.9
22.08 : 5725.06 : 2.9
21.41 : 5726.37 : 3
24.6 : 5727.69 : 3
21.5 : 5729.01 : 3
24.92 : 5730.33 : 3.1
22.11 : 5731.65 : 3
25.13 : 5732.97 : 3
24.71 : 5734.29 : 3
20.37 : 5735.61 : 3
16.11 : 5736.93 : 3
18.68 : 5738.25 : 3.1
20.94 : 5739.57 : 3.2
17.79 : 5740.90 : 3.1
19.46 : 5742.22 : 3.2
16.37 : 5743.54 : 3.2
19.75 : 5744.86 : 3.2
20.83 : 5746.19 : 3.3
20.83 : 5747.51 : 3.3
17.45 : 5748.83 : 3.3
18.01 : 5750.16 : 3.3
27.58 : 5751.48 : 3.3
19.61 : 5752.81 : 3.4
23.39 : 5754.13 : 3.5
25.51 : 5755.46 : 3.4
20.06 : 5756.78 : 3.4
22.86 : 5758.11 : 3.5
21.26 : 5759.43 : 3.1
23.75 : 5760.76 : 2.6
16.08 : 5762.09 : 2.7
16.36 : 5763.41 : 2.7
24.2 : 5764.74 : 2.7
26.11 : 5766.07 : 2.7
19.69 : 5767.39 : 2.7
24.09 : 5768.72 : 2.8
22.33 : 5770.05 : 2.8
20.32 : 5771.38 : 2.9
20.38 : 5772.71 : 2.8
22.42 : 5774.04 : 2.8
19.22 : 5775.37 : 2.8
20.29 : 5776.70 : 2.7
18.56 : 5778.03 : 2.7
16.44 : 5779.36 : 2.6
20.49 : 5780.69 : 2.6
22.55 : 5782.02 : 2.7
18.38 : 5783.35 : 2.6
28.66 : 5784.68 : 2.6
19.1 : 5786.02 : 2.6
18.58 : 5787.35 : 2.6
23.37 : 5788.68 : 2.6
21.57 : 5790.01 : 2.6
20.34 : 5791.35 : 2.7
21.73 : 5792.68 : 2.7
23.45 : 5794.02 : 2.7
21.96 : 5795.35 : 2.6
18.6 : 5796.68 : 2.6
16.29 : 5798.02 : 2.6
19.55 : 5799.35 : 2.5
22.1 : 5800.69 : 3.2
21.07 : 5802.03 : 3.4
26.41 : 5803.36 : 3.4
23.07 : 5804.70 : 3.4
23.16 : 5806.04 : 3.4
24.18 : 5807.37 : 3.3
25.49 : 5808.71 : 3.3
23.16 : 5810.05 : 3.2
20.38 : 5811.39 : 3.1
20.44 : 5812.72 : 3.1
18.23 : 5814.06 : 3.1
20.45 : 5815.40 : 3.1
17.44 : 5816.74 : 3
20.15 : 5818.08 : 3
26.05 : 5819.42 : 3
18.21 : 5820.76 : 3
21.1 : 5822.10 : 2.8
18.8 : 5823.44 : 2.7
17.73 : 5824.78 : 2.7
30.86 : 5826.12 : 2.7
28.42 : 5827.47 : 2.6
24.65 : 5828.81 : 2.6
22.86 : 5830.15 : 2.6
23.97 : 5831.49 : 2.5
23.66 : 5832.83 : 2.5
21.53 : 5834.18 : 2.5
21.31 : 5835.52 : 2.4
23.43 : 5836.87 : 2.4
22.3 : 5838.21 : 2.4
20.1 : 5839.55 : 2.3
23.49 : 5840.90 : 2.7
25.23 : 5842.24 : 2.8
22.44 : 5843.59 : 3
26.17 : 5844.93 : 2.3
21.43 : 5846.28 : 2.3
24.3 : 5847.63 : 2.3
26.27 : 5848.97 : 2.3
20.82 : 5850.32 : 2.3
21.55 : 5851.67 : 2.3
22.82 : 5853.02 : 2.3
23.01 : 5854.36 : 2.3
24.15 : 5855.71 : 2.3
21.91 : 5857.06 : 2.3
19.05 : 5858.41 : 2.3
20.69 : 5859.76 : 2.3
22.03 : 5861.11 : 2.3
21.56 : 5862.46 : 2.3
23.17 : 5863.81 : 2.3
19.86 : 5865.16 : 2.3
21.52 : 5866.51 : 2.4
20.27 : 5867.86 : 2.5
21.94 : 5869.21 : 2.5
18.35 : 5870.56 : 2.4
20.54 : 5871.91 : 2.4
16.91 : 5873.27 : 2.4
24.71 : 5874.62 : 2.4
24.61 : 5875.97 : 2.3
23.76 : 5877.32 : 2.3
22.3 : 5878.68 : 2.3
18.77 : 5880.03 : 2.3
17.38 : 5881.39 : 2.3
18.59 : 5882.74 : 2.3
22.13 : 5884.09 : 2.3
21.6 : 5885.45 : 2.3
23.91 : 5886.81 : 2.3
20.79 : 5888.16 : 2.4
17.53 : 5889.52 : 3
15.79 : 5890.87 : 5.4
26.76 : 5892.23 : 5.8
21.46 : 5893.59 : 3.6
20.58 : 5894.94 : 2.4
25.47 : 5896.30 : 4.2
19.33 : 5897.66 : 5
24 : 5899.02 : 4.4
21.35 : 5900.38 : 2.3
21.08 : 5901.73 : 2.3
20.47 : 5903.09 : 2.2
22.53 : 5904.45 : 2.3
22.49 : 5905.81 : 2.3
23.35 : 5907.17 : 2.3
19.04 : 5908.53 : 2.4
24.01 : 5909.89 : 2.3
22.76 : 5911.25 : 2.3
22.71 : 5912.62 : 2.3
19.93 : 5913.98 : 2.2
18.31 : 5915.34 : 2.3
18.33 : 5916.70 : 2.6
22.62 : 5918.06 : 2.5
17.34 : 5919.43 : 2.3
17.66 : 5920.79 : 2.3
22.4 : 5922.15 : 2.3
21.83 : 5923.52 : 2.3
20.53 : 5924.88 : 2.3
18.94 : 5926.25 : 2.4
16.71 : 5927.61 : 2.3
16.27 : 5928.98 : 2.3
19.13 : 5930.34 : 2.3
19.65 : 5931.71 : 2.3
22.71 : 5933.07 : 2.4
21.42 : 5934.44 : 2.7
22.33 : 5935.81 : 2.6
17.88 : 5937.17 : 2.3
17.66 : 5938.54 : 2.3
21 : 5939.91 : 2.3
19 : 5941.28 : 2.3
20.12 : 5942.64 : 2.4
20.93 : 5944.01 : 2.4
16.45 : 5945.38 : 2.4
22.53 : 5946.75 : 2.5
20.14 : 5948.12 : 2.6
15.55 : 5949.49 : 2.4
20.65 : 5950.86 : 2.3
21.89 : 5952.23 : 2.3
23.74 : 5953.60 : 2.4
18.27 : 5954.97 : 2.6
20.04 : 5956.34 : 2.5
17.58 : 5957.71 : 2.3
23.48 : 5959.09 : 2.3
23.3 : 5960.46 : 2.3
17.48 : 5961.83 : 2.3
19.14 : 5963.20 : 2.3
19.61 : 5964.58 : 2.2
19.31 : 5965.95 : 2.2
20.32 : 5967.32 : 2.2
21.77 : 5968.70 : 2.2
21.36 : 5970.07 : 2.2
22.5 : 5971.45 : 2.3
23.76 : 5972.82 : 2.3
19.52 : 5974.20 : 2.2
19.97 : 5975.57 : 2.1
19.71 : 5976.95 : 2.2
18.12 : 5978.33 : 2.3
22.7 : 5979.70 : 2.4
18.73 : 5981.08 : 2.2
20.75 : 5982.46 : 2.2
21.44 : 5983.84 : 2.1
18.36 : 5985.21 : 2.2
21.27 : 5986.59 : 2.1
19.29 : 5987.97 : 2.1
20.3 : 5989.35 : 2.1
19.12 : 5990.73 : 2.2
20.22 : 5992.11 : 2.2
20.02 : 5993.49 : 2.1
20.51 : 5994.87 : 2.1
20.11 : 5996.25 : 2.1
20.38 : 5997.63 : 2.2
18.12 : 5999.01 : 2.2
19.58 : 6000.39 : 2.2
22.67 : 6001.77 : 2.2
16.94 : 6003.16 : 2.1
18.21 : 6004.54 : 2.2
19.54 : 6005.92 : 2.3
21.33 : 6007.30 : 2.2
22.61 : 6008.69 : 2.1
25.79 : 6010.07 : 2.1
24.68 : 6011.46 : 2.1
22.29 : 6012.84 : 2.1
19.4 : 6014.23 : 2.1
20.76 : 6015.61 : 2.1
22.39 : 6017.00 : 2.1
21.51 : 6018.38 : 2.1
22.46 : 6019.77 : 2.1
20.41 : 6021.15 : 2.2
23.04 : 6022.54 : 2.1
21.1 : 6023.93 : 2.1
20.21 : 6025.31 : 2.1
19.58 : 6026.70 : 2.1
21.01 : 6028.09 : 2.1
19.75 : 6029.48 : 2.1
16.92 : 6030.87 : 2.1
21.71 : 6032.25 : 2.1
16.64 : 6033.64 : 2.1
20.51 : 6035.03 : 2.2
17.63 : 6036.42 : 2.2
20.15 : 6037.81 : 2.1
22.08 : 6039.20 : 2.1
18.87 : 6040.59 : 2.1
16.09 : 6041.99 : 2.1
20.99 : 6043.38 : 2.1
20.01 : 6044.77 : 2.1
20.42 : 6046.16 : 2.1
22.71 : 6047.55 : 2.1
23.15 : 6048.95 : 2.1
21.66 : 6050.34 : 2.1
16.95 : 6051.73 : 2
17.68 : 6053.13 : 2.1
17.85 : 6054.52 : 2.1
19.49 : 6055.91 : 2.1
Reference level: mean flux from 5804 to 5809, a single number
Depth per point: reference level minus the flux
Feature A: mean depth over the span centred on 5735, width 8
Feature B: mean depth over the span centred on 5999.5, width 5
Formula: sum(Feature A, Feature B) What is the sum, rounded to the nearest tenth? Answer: 6.6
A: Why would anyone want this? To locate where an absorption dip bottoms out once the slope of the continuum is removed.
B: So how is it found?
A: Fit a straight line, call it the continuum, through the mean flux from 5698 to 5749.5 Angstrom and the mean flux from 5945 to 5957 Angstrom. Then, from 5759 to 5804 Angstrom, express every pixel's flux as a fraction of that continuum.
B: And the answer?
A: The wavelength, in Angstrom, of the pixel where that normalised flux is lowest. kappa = 5762.09 Angstrom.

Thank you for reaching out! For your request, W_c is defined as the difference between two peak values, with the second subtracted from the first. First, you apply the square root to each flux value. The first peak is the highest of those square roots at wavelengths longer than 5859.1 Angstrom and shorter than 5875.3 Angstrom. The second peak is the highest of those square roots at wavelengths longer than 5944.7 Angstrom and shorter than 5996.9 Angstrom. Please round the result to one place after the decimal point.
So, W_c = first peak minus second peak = 0.1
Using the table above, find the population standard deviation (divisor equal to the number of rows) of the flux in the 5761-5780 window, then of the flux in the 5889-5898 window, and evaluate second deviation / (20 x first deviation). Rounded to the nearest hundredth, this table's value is 0.06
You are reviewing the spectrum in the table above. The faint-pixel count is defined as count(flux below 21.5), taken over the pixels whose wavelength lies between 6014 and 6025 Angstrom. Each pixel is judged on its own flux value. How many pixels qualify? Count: 4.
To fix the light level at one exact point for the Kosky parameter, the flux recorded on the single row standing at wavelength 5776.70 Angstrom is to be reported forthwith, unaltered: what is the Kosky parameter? 20.29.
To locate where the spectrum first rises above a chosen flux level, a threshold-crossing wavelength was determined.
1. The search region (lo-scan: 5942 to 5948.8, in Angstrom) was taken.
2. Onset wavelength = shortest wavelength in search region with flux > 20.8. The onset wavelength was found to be 5944.01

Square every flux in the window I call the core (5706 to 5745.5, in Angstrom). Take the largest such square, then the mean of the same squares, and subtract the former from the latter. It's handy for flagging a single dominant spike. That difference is -243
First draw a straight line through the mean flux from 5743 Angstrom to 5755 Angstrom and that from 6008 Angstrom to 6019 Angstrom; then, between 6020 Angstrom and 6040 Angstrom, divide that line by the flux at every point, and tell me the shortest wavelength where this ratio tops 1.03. 6021.15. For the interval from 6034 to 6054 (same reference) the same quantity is 6035.03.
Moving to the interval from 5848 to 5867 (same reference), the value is 5858.41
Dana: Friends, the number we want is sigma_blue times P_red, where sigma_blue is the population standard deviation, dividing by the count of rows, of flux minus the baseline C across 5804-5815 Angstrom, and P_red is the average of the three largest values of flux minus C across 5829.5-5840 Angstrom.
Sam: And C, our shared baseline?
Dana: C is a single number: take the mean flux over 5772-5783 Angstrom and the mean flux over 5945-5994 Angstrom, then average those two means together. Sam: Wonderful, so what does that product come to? 7.9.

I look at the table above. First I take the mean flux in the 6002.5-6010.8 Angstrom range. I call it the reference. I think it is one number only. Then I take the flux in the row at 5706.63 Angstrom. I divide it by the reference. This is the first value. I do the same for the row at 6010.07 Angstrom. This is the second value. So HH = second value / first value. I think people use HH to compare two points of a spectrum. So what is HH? 1.05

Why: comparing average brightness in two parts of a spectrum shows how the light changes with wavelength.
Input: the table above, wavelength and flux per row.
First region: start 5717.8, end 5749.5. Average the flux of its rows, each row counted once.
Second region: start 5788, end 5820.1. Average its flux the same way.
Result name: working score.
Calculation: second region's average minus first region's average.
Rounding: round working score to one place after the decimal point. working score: 1.1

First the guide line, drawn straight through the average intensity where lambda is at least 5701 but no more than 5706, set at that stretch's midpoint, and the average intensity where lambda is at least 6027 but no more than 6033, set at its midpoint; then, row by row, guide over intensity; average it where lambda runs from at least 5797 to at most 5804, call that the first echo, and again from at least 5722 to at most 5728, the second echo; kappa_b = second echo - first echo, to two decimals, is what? 0.01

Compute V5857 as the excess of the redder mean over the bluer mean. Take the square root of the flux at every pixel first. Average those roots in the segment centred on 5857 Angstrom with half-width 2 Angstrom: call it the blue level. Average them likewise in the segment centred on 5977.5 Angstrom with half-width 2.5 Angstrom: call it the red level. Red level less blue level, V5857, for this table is -0.2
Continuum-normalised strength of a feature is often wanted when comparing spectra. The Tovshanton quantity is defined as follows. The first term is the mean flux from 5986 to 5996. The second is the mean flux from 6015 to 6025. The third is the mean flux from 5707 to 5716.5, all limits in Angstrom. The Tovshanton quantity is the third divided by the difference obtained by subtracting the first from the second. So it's 14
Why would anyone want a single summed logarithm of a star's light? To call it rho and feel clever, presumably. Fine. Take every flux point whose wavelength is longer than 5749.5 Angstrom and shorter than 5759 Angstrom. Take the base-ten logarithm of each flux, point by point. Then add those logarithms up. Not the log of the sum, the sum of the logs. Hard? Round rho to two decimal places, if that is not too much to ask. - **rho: 9.43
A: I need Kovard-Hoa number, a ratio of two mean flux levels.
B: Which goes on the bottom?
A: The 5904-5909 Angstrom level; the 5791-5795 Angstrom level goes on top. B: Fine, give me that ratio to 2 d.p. 1.00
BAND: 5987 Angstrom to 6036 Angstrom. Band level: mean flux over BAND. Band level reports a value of 20.5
